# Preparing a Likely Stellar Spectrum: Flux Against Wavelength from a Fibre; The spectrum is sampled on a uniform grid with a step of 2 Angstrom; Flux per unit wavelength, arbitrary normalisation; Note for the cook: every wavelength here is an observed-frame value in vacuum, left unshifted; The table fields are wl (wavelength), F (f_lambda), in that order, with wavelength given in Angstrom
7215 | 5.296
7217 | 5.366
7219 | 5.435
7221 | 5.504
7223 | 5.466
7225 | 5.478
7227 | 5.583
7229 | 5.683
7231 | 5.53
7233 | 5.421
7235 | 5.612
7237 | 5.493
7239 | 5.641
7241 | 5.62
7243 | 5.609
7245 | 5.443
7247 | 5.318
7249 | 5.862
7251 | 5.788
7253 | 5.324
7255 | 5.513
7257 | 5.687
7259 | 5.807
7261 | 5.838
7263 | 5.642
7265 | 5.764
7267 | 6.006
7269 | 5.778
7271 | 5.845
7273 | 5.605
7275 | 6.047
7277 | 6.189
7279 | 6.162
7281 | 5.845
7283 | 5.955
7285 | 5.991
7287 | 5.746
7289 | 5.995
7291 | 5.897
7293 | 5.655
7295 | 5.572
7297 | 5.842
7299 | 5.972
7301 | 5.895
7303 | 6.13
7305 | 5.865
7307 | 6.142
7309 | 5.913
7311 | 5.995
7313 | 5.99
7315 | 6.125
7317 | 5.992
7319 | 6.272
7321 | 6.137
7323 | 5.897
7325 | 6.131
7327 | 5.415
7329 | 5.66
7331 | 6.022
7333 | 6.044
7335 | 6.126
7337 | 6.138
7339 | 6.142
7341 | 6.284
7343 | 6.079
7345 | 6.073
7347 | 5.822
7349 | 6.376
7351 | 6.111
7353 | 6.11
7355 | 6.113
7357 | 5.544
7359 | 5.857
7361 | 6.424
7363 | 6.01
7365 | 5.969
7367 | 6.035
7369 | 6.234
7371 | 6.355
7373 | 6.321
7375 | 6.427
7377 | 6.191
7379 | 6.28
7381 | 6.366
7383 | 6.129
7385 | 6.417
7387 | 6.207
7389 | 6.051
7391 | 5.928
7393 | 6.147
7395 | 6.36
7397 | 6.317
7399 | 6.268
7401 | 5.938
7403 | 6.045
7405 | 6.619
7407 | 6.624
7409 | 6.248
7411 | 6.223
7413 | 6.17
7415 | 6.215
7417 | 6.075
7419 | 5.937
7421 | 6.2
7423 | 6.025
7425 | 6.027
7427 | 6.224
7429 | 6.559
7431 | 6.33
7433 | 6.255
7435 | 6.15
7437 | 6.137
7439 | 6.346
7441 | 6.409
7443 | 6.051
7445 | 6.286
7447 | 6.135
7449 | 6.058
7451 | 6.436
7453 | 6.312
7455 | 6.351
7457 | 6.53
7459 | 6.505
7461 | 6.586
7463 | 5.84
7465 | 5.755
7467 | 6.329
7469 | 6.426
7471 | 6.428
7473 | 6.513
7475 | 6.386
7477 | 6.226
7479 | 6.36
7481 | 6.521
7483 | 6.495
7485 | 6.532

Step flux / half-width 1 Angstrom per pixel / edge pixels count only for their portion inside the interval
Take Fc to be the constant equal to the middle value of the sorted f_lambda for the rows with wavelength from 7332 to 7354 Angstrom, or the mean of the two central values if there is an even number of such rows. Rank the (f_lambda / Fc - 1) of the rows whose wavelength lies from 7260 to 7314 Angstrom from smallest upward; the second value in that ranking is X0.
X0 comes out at -0.083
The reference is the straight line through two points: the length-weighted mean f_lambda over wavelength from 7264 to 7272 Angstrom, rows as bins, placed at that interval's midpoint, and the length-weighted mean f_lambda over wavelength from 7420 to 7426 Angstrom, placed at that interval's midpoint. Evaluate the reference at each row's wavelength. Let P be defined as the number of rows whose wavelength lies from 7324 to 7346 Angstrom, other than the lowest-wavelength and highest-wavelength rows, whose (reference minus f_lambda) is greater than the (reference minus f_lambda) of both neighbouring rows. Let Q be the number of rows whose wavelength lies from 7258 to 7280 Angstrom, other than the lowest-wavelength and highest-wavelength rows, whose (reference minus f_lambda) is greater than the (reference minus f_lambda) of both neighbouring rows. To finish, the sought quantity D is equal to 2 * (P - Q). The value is -4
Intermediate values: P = 1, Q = 3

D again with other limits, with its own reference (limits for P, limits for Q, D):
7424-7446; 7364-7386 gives -2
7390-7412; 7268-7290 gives -4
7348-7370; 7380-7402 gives 0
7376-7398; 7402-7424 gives 0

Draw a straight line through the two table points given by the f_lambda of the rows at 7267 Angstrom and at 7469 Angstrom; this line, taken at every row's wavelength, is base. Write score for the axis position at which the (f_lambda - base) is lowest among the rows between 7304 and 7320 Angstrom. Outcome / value 7305 Angstrom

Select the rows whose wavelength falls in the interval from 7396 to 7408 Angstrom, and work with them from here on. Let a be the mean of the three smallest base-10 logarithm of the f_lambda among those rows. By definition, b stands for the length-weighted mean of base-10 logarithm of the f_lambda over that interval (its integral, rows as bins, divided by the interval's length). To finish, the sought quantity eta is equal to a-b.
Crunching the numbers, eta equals -0.015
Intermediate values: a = 0.784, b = 0.80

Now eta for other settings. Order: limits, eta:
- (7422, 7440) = -0.012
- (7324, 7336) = -0.015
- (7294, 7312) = -0.012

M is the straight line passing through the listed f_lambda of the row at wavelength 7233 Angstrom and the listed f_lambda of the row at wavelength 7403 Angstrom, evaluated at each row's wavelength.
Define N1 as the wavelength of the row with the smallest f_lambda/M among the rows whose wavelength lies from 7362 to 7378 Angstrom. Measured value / 7365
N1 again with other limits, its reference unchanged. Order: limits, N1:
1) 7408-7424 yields 7419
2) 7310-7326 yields 7323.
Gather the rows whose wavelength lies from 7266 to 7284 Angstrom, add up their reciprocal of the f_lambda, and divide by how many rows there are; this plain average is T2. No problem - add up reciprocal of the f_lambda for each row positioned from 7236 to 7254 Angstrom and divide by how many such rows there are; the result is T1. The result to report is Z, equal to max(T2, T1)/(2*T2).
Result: 0.533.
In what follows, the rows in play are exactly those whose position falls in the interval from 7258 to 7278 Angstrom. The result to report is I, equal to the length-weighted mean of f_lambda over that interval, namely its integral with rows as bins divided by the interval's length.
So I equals 5.85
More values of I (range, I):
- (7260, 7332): 5.91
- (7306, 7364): 6.03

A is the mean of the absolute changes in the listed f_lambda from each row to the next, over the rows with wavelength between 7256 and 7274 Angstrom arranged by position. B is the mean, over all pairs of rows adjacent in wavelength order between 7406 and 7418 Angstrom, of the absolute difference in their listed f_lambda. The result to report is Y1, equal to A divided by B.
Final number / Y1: 1.22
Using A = 0.16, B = 0.13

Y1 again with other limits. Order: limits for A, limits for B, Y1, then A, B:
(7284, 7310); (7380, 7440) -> 1.18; 0.20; 0.17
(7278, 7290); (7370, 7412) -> 1.09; 0.19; 0.18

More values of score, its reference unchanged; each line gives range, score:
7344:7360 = 7357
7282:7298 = 7295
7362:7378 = 7365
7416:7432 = 7419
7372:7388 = 7383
